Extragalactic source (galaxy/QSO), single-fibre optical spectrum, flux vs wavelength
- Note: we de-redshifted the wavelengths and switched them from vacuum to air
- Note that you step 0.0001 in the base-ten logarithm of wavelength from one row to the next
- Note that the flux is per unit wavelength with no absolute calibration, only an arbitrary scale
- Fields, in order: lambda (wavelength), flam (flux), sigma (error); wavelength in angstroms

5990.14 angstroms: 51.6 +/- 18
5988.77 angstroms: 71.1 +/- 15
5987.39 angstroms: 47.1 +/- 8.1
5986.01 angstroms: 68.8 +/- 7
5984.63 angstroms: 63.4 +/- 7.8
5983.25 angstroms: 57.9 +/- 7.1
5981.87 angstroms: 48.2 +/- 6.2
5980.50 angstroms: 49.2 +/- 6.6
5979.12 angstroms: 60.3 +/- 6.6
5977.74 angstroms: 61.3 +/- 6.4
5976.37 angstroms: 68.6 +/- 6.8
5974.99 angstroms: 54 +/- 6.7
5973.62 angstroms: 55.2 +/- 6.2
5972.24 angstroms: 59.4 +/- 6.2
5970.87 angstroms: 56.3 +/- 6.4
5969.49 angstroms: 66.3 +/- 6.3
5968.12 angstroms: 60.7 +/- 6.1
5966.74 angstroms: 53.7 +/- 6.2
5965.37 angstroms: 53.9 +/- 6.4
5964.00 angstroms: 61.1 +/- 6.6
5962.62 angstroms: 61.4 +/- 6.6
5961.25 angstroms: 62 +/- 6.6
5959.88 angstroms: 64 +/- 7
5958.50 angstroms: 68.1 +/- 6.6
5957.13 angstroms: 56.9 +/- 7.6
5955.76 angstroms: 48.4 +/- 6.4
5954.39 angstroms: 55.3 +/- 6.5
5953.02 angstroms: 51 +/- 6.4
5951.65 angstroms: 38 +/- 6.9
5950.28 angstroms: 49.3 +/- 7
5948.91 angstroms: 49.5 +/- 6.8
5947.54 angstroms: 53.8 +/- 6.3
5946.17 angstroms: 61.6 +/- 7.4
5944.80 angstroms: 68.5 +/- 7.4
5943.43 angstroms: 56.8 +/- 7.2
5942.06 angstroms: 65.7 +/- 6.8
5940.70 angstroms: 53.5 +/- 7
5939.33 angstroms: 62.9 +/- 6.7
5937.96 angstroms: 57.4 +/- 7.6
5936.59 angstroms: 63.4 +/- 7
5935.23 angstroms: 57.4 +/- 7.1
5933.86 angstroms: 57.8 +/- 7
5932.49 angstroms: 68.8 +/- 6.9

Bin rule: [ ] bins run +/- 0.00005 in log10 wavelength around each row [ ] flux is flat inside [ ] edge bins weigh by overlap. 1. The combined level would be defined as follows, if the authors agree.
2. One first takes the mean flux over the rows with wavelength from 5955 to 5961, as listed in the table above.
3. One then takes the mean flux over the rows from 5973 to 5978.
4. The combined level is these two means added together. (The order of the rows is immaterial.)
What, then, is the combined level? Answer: 119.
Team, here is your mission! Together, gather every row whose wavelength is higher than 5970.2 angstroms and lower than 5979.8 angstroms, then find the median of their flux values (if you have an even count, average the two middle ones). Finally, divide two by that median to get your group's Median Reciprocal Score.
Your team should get 0.0337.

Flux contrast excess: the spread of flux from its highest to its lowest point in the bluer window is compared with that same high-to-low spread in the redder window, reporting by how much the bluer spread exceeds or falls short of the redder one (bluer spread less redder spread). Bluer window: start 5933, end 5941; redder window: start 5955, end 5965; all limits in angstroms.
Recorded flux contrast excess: -10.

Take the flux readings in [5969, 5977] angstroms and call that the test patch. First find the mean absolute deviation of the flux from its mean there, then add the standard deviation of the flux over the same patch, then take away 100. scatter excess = -89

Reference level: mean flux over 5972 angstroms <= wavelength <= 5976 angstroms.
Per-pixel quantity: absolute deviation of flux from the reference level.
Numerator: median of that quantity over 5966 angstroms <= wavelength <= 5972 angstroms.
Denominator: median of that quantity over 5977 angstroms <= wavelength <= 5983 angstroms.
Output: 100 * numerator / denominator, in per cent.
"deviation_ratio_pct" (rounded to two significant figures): 58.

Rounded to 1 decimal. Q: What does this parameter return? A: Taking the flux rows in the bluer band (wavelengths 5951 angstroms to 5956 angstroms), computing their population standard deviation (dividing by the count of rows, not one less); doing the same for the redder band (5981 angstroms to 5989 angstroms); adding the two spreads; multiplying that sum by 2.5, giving 39.2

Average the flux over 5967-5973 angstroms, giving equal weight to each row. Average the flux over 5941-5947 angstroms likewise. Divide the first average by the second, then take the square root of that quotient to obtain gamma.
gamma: 0.98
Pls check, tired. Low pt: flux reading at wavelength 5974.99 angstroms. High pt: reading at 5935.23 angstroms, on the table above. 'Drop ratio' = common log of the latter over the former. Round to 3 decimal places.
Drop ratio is 0.027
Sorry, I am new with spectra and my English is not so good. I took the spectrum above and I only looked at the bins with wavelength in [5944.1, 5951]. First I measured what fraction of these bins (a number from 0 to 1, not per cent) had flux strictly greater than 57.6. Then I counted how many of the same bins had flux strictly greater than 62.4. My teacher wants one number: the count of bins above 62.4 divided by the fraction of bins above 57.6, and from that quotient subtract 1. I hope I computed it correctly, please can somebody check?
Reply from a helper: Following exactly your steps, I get 1.5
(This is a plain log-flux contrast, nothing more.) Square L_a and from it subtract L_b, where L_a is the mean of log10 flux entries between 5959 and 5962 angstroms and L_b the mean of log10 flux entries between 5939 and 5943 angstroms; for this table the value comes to 1.46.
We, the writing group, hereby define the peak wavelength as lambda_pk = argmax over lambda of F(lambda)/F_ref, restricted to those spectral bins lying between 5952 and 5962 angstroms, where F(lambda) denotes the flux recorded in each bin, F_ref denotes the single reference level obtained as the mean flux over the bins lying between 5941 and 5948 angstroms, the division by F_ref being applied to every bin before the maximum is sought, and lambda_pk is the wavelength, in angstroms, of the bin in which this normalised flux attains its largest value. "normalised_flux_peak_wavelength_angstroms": 5958.50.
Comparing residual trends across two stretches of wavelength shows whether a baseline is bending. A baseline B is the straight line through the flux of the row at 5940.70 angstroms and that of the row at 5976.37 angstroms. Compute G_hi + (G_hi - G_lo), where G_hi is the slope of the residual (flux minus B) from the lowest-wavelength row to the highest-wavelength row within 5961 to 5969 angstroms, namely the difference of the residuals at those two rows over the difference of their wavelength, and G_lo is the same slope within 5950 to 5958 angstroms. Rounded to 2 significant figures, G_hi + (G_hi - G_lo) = -1.9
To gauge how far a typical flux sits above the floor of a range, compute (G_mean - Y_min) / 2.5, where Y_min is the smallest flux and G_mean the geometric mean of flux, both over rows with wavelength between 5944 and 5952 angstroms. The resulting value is 5.8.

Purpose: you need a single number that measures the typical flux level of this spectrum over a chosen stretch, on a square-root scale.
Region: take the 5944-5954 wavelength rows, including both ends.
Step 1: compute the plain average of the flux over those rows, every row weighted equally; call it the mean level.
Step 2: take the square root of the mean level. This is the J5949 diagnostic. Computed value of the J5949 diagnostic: 7.29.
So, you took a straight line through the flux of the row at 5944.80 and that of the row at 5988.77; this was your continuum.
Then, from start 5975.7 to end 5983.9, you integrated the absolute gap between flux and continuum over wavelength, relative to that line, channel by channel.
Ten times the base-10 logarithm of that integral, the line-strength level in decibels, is 20.3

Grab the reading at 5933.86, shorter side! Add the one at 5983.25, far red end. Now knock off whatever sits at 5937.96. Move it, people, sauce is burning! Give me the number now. 58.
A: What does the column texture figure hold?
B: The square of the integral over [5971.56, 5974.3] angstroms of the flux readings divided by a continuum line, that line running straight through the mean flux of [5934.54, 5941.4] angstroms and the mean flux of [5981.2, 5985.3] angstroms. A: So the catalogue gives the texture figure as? 7.6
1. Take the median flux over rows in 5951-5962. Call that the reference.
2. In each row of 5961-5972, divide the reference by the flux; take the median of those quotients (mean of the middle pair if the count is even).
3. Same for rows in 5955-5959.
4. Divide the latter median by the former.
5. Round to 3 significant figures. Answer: 1.07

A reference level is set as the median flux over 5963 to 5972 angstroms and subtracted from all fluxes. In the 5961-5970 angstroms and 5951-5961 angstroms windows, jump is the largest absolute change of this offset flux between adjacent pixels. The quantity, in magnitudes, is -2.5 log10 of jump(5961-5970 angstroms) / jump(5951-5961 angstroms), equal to 0.64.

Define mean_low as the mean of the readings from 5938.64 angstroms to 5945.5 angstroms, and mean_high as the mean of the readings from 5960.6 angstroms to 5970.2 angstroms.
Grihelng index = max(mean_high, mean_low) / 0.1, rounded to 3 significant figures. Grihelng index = 615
